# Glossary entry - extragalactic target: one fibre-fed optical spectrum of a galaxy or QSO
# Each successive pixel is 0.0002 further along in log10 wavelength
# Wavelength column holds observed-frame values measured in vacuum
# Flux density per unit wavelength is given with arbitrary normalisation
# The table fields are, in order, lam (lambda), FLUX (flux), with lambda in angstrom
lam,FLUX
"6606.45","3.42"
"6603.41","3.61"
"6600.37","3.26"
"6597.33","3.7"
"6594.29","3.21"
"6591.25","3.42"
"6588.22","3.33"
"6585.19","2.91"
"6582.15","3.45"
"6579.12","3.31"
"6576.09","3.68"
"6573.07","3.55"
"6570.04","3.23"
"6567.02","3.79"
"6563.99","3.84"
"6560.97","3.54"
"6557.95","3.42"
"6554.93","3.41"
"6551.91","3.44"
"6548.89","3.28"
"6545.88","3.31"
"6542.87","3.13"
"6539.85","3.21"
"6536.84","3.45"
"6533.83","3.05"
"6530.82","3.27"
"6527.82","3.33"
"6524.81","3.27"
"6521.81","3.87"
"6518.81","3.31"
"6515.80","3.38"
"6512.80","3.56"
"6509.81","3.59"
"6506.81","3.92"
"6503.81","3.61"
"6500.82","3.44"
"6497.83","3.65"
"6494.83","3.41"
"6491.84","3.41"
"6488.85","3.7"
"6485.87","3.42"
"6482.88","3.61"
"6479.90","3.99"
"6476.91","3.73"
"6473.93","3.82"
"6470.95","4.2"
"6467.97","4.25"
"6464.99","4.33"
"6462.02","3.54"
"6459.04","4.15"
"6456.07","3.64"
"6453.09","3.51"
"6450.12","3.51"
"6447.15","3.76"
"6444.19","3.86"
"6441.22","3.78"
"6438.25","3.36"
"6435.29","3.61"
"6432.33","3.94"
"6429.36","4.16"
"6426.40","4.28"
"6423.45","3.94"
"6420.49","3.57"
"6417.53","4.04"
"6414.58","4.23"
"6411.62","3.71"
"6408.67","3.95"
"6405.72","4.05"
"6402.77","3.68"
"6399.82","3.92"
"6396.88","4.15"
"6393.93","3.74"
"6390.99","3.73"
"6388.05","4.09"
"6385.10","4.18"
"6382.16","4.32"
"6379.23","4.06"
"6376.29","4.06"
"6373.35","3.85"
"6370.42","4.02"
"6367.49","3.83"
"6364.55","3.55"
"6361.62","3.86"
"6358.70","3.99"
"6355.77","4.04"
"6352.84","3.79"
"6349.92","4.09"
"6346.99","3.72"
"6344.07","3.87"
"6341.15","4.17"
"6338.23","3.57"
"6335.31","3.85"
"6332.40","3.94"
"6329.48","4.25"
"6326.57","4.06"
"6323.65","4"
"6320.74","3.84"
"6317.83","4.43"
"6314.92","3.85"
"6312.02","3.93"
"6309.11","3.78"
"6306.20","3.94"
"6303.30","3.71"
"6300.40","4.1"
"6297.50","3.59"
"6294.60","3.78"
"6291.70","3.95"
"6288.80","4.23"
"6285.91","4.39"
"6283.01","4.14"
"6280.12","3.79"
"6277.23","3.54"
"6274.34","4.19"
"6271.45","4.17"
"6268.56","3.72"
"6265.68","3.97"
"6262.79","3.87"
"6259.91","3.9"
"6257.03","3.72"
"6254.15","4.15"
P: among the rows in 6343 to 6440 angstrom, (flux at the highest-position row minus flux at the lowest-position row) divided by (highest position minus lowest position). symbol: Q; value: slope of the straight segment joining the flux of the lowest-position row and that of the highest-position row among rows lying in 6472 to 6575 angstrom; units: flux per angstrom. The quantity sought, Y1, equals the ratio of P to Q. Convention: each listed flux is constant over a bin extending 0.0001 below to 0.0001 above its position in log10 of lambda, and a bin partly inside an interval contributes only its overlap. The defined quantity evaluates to 2.0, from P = -0.005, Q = -0.003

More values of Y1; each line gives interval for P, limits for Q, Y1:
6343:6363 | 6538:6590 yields -0.2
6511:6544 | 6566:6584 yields 0.6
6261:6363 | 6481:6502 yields 0.0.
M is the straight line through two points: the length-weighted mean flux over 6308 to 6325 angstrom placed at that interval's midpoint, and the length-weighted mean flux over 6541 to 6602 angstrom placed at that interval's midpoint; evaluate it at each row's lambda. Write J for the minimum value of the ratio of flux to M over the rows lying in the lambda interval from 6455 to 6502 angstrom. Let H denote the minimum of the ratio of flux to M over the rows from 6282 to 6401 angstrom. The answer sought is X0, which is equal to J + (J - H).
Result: 1.01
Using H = 0.893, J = 0.950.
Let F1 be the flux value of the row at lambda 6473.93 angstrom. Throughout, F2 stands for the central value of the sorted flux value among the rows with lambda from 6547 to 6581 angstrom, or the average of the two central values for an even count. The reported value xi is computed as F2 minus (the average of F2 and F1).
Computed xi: -0.2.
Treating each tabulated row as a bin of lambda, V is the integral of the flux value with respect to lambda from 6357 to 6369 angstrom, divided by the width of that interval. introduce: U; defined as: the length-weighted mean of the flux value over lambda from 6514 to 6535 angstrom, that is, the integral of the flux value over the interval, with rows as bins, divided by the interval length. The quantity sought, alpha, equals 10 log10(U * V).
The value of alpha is 11.1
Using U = 3.36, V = 3.81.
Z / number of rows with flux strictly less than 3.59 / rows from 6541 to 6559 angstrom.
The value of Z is 6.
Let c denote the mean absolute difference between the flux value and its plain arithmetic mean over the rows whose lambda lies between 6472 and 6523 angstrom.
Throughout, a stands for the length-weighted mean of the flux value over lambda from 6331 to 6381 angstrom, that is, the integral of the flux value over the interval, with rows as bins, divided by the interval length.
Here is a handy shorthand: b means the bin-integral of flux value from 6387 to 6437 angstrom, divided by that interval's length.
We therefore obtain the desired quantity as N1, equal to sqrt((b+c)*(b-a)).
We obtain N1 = 0.32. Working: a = 3.90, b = 3.93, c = 0.163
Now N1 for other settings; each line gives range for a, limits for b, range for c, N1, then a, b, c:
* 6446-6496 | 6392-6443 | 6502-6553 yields 0.70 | 3.77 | 3.89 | 0.184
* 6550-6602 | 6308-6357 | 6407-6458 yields 1.46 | 3.44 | 3.95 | 0.221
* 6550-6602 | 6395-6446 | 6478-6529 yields 1.36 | 3.44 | 3.89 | 0.175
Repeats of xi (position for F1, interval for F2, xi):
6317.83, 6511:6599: -0.5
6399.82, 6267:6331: 0.0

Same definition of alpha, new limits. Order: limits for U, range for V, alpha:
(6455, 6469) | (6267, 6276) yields 12.0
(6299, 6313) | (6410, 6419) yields 11.9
